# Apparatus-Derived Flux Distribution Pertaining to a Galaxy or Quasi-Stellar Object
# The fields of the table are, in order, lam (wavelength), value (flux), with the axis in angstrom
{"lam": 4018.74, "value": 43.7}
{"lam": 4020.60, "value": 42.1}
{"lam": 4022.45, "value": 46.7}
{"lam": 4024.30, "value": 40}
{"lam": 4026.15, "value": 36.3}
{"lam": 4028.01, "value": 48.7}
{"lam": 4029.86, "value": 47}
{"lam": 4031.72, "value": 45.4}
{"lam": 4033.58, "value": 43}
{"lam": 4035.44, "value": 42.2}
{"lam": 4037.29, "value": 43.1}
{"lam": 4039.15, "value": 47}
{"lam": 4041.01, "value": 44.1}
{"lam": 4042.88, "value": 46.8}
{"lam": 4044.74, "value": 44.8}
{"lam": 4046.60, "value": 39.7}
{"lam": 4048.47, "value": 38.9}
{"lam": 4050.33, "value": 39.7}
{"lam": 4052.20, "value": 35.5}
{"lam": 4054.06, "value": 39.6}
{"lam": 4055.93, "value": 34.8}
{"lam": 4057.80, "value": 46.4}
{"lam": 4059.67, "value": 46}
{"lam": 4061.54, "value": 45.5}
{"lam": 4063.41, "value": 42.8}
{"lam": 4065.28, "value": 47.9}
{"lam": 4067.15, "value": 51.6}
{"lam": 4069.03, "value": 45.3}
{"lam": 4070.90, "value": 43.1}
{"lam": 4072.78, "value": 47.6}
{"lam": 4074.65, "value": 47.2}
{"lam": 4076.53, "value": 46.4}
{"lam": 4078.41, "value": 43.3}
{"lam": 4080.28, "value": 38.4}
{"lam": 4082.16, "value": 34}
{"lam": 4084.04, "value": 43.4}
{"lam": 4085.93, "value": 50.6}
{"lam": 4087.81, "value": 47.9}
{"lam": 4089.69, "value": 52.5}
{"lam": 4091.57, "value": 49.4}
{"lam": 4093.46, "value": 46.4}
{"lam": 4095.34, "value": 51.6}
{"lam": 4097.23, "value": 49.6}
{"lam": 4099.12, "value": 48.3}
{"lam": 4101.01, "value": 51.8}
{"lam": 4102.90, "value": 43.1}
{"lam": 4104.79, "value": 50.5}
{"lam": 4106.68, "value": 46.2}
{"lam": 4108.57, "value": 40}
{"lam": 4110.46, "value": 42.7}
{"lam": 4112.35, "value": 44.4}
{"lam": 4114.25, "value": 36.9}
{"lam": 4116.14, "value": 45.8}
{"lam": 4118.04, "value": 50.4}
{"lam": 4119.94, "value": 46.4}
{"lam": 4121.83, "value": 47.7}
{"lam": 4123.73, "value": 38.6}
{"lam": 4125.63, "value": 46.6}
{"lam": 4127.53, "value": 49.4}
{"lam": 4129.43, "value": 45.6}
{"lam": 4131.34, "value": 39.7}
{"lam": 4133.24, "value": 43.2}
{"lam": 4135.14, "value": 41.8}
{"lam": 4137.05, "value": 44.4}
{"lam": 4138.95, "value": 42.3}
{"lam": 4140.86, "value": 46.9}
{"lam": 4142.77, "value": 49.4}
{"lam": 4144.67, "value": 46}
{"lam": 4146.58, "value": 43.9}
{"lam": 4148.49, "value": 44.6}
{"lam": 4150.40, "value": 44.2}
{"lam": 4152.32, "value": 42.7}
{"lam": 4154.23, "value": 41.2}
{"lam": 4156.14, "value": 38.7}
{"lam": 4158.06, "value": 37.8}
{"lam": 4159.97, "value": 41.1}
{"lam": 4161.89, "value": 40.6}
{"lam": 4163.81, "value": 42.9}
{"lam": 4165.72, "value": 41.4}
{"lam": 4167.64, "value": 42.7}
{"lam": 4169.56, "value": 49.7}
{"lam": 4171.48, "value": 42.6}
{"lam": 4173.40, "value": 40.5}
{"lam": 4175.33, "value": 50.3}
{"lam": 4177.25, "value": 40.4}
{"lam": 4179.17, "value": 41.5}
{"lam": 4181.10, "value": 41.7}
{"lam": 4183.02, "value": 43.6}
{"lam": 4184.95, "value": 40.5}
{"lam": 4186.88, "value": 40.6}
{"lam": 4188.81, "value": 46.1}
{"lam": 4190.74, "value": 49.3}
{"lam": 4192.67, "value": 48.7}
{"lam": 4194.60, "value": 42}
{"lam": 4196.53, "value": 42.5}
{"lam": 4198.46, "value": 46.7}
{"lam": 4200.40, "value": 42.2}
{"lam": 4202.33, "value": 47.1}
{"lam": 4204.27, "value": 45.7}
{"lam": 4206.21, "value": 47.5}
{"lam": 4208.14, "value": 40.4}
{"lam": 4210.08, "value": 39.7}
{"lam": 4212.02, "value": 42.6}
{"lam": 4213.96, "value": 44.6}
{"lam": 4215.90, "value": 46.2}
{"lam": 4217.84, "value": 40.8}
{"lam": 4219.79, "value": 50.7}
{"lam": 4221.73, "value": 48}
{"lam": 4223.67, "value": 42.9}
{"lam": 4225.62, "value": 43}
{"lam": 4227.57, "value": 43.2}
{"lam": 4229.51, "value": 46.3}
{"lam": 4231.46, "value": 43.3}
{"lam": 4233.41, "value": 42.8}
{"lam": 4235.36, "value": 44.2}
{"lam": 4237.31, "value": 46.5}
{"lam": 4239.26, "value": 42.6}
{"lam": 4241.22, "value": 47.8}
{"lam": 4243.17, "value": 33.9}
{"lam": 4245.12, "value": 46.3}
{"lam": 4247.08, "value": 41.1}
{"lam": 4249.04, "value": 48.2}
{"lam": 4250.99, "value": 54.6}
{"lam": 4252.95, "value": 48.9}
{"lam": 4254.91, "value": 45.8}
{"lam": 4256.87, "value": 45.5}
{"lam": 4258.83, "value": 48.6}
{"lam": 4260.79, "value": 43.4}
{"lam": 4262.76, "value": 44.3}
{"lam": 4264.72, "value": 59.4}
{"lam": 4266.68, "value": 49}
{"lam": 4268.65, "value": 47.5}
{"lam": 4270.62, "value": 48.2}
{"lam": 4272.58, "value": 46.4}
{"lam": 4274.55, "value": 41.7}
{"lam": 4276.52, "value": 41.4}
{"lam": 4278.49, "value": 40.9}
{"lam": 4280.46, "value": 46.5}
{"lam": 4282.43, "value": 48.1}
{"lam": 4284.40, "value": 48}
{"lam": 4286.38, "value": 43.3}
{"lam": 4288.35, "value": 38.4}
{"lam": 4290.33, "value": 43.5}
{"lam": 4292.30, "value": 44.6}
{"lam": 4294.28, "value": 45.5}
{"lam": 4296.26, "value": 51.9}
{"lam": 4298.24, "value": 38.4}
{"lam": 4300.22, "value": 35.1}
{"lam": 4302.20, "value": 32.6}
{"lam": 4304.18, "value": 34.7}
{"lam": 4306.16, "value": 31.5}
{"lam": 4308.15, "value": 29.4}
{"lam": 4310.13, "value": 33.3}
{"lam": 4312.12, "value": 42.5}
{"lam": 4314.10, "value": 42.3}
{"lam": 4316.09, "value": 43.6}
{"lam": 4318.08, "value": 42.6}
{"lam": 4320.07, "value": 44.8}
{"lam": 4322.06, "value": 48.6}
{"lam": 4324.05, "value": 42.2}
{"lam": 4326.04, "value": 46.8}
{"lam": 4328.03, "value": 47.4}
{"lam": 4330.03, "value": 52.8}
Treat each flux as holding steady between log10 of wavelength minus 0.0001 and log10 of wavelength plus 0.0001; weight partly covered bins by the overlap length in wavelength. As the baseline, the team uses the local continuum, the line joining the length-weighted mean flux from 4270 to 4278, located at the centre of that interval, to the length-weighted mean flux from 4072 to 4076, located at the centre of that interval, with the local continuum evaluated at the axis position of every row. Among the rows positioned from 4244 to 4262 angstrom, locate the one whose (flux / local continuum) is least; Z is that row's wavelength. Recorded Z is 4247.08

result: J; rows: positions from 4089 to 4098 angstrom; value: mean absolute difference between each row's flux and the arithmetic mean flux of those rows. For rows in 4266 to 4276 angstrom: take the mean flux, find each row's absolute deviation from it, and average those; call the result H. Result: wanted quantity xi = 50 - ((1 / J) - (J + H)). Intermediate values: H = 2.0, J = 1.7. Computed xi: 53.1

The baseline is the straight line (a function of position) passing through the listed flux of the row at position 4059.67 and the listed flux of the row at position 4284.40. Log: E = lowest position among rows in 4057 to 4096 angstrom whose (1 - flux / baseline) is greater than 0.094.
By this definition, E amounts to 4080.28 angstrom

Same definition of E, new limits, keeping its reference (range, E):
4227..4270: 4233.41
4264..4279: 4274.55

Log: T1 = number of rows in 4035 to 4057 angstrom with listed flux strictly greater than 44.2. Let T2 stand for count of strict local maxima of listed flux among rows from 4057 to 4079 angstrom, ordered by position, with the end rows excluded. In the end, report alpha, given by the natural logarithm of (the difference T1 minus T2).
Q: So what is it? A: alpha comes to 0.0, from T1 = 3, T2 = 2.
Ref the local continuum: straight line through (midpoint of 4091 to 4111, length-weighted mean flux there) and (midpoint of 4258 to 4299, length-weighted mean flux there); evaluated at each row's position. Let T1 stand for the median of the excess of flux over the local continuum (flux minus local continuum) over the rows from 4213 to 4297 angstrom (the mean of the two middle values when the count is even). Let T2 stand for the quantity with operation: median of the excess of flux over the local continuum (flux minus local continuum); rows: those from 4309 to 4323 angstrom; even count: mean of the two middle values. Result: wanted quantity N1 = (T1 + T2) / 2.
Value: -1.42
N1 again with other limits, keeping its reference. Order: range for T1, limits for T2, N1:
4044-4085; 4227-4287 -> -1.96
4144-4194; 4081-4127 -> -2.33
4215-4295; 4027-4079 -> -1.42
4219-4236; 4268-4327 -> -2.67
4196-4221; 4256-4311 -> -1.74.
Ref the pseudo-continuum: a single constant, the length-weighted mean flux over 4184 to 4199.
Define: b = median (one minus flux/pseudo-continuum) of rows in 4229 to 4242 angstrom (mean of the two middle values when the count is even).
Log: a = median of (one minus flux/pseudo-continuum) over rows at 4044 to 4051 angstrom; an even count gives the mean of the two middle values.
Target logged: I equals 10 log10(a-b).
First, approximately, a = 0.11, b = 0.007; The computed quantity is -10.0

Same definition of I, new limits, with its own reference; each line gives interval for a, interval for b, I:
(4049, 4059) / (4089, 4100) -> -6.5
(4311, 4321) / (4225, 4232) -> -18.4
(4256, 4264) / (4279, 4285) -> -11.6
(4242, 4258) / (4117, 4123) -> -14.3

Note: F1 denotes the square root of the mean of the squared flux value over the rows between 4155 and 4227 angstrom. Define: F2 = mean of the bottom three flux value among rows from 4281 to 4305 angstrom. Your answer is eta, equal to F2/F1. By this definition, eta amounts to 0.78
